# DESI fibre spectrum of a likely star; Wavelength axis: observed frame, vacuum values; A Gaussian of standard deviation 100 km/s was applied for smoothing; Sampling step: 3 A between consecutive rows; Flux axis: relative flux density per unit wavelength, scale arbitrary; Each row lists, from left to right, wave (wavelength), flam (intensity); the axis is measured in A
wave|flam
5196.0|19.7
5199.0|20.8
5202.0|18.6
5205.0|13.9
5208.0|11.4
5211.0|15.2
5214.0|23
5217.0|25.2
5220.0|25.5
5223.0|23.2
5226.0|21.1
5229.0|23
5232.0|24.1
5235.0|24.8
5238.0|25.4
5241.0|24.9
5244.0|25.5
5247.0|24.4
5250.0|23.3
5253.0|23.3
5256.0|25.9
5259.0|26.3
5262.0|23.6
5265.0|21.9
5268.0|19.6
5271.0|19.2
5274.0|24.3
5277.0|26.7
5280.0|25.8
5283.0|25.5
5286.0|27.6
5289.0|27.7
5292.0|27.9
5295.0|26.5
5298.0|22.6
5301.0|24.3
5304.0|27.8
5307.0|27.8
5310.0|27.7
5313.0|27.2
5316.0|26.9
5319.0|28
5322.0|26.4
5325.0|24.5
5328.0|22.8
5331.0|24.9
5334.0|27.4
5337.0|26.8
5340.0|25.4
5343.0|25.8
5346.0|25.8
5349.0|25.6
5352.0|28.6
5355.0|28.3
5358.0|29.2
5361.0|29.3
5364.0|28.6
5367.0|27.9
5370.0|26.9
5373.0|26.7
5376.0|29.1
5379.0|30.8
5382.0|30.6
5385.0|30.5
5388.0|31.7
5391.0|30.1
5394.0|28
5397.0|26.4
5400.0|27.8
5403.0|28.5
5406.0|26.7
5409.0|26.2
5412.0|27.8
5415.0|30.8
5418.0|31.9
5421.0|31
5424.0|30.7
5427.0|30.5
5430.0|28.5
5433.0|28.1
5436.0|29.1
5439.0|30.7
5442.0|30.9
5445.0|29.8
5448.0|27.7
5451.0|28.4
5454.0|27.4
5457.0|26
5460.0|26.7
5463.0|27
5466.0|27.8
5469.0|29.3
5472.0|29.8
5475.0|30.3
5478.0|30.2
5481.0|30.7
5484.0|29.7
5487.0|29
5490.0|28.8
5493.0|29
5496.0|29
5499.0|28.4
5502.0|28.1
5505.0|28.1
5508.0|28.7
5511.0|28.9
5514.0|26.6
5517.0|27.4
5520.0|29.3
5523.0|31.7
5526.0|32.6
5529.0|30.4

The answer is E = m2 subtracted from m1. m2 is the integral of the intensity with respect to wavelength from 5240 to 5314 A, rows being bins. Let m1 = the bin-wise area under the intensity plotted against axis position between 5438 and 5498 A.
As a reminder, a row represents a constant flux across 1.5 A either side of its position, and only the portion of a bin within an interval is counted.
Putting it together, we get -122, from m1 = 1733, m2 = 1856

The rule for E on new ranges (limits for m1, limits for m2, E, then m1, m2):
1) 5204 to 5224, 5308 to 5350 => -703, 394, 1097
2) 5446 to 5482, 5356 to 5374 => 517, 1023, 507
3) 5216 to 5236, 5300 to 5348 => -783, 476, 1259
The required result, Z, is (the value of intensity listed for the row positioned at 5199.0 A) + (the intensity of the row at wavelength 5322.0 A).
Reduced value 47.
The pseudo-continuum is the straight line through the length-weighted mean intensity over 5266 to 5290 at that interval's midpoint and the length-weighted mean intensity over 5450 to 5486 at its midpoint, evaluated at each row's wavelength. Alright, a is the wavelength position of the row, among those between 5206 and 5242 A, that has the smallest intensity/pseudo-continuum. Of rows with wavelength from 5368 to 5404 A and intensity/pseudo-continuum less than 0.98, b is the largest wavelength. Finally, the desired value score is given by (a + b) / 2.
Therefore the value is 5302.5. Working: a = 5208.0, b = 5397.0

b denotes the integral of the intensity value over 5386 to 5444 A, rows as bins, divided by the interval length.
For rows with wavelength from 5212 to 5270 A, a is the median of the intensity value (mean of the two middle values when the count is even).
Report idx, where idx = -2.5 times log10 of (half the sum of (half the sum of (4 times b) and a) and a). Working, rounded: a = 24.1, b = 29.2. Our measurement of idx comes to -4.188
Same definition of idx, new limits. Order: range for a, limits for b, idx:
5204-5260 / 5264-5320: -4.099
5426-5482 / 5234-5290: -4.164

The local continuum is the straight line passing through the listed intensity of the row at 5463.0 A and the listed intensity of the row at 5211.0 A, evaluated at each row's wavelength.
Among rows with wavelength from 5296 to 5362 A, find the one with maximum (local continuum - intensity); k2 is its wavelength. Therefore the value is 5328.0 A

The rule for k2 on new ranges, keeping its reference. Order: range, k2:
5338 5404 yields 5397.0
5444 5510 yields 5505.0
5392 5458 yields 5457.0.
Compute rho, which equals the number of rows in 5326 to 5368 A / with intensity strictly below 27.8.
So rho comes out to 8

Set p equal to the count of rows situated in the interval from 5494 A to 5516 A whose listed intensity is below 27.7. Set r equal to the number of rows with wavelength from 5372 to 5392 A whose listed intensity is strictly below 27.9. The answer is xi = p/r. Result 1.0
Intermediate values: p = 1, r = 1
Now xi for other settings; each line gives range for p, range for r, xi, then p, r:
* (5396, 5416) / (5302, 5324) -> 0.5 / 3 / 6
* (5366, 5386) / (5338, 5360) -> 0.5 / 2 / 4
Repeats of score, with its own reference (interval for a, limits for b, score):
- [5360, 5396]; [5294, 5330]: 5350.5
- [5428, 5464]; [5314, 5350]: 5394.0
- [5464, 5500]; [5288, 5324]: 5400.0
